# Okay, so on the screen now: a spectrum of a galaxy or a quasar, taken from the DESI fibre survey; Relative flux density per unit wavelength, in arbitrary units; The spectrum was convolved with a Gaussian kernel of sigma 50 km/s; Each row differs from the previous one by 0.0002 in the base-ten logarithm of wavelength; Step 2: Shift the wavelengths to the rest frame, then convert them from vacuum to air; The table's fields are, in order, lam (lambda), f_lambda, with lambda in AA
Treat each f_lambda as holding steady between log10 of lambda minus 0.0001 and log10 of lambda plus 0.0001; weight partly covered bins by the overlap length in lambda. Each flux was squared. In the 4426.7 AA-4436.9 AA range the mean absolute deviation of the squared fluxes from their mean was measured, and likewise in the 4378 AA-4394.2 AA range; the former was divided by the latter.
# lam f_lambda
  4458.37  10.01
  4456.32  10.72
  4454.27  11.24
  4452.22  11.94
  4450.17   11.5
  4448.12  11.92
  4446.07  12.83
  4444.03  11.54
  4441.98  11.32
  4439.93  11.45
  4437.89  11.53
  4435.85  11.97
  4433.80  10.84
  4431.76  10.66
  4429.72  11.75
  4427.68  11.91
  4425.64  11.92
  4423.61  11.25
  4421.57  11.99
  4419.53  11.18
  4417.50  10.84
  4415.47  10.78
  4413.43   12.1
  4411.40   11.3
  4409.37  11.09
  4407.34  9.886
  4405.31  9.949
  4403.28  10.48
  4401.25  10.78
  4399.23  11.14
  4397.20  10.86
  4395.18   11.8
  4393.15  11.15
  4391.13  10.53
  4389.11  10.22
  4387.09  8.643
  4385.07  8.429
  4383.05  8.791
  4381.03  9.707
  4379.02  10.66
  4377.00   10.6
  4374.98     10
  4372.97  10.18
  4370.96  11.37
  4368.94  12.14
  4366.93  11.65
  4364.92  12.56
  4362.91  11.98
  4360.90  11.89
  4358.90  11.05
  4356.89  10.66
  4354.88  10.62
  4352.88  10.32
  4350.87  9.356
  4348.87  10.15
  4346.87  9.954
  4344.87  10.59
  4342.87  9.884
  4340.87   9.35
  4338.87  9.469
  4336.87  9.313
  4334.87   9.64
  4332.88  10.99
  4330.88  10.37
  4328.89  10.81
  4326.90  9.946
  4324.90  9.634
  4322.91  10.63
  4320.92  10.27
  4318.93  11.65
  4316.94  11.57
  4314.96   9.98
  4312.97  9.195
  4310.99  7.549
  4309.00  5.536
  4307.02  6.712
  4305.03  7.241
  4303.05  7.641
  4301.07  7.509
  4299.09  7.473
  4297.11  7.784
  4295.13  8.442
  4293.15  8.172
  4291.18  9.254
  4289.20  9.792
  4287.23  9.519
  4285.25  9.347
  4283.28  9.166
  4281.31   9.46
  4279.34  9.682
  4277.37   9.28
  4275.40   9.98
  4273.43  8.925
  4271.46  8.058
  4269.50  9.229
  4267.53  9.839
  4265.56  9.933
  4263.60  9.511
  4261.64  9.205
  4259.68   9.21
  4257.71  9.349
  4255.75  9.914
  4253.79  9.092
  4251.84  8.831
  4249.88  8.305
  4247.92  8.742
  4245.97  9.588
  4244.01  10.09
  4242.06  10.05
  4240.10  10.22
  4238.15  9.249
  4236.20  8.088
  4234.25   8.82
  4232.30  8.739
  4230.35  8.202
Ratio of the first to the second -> 0.72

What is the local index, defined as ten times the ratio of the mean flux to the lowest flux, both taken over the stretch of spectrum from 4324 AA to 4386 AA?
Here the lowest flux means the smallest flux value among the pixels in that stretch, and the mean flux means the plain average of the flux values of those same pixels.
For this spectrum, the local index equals 12.3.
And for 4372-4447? 12.9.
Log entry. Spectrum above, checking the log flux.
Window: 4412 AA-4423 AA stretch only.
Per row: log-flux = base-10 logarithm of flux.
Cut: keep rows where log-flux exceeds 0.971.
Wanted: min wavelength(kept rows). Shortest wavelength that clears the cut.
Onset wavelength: 4413.43 AA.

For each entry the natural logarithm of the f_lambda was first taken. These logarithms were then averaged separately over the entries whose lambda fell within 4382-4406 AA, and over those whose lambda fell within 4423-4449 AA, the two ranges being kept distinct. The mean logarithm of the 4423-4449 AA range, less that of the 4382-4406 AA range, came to 0.13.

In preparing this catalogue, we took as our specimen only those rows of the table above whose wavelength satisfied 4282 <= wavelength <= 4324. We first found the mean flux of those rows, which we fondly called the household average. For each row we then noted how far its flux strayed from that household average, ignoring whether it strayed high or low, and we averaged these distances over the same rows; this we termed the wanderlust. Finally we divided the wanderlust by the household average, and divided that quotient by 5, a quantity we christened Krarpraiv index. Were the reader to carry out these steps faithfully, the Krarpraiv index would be 0.030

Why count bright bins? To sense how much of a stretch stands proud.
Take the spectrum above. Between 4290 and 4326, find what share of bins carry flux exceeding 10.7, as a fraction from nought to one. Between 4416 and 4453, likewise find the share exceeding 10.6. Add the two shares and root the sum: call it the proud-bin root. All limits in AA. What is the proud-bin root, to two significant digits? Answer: 1.1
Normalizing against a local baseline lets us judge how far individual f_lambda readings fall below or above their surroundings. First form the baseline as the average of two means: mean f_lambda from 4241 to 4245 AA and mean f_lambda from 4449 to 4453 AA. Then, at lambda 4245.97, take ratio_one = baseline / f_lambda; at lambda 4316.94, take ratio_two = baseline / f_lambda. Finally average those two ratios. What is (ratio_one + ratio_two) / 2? 1.04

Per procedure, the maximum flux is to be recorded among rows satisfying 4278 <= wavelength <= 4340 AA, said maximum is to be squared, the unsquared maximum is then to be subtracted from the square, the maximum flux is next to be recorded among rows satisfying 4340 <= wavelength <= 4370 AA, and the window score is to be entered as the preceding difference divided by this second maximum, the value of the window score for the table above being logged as 9.9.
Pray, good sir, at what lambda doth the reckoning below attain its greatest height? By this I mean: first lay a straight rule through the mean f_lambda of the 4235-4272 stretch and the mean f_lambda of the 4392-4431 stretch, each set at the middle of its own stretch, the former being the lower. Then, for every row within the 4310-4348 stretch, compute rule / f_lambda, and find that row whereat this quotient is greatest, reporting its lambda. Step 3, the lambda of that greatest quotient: 4310.99 AA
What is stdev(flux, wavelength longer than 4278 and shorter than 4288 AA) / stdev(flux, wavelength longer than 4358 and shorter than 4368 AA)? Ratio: 0.35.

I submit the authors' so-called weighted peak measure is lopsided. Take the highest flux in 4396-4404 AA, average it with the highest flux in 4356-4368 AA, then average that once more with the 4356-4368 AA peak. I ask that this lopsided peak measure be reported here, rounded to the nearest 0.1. 12.2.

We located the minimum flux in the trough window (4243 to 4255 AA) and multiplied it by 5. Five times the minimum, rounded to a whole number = 42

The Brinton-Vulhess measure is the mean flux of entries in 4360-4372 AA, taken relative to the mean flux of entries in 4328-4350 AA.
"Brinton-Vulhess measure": 1.19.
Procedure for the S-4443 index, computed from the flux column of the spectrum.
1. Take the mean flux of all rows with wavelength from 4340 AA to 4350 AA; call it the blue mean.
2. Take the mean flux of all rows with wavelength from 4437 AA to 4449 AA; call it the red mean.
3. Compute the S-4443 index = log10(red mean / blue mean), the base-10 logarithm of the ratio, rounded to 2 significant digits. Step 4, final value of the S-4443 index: 0.071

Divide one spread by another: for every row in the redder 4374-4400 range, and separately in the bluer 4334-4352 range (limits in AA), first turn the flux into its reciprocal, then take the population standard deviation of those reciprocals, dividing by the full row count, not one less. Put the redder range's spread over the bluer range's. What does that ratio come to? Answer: 2.5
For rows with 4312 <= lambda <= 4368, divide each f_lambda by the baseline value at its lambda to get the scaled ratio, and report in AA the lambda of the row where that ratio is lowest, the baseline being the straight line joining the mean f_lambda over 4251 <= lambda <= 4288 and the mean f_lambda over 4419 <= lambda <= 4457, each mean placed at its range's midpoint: 4350.87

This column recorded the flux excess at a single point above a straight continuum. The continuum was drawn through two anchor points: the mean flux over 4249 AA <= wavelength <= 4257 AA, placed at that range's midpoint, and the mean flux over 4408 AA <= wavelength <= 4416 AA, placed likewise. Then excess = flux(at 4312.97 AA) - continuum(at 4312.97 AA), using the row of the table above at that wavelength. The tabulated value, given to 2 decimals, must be -0.70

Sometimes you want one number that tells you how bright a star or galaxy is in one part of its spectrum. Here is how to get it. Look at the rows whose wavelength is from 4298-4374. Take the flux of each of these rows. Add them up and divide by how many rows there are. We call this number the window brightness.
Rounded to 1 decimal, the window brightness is 9.9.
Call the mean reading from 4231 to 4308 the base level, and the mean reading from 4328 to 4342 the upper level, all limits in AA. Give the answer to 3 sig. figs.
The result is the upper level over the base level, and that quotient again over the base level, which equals 0.124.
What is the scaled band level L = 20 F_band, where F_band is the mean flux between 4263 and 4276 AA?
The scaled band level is 187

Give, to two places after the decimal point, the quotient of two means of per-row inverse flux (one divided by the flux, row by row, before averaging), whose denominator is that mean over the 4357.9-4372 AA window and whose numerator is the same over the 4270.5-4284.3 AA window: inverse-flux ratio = 1.28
